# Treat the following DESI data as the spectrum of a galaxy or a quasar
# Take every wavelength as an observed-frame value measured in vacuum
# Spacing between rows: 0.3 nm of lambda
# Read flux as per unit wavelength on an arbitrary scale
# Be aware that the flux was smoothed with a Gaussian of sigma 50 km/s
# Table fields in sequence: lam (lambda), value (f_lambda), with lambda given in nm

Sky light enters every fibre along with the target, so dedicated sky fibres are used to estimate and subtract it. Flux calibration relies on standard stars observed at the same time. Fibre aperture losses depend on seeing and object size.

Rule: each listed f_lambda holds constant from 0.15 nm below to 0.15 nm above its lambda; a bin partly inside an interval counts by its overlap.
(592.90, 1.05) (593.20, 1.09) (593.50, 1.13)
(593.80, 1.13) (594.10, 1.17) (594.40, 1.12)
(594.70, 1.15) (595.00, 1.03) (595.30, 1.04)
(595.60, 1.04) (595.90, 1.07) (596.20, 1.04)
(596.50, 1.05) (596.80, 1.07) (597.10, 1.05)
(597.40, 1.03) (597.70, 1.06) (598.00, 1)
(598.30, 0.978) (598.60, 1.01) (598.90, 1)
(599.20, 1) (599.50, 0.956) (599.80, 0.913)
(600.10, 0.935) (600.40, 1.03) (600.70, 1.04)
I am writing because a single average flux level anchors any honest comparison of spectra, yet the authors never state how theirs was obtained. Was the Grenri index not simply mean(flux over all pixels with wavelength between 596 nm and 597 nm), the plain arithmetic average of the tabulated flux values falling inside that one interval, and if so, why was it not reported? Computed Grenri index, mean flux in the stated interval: 1.05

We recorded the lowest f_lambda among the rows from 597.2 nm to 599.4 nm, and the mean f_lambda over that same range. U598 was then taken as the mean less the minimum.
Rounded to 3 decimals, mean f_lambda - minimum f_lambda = 0.033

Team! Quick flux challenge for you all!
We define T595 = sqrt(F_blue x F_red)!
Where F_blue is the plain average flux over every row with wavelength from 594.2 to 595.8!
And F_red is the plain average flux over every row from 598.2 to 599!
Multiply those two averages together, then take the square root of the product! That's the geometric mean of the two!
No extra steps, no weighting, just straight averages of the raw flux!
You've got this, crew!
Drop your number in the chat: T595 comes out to 1.04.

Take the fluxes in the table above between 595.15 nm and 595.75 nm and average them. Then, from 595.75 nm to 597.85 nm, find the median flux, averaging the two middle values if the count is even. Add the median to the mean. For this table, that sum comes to 2.09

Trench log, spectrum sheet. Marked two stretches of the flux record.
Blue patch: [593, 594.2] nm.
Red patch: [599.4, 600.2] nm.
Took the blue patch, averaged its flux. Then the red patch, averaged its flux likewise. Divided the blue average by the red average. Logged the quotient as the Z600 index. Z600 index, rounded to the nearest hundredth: 1.21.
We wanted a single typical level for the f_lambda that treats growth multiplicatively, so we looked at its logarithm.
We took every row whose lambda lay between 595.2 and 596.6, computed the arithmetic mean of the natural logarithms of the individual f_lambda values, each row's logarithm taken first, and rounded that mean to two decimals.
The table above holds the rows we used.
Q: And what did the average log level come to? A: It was 0.05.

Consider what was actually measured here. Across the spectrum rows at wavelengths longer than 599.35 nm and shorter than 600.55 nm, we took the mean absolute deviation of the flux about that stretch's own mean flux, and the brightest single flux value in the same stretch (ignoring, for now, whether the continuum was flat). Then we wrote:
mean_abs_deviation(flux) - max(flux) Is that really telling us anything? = -0.99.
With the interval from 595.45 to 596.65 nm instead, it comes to -1.06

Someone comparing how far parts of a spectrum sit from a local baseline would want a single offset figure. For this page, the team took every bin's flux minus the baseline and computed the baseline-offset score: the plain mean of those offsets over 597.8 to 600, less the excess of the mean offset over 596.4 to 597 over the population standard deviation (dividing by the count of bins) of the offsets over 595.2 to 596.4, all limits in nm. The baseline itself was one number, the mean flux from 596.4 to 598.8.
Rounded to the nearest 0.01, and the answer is -0.07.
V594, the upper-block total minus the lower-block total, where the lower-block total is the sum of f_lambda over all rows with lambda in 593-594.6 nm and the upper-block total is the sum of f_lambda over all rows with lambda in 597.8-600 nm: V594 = 1.2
